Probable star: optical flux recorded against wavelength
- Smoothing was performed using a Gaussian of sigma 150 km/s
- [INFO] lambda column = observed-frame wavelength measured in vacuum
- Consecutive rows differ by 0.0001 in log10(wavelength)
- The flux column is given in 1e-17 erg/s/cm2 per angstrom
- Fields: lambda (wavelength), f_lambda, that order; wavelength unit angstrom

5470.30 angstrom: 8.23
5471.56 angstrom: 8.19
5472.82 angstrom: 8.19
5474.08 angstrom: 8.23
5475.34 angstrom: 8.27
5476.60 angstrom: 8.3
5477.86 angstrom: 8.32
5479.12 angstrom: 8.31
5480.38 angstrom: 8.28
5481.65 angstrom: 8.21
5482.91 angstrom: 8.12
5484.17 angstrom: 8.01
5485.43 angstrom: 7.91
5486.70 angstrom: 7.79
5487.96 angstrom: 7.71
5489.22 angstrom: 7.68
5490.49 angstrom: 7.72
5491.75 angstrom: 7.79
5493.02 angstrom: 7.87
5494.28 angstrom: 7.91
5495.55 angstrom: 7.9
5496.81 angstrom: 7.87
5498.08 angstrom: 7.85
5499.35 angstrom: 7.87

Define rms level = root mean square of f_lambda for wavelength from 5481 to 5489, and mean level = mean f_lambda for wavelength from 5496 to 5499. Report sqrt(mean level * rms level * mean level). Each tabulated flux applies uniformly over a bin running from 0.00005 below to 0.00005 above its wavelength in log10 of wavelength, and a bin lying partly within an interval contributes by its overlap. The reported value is 22.2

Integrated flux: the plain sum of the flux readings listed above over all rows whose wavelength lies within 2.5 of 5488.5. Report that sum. 30.9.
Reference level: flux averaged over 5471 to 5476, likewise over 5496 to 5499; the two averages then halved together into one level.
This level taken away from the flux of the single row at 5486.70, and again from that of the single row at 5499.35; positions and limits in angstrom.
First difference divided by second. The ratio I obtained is 1.47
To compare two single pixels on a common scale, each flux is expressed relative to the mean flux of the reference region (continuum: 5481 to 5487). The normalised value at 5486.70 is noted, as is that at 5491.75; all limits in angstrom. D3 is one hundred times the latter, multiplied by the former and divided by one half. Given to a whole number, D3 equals 189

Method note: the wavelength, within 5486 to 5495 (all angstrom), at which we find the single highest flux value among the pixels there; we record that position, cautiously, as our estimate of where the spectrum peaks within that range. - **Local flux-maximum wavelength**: 5494.28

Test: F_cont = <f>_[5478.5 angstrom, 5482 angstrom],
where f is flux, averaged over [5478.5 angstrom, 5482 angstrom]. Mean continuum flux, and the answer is 8.3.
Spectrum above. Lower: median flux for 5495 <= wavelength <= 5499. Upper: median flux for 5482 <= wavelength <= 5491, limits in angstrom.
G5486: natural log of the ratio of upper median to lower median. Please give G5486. -0.01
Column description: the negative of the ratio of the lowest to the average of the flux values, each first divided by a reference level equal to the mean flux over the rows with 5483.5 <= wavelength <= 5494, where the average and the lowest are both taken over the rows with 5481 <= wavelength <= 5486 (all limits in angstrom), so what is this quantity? -0.981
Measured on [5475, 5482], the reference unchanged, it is -0.991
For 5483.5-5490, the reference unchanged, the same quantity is -0.982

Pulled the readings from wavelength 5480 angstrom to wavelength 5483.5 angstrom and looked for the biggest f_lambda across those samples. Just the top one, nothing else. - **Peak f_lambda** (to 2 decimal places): 8.28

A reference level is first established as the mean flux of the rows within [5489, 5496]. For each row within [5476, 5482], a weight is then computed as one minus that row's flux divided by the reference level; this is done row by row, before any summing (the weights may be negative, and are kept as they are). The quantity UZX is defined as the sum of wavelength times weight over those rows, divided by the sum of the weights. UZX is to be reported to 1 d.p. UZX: 5479.0 angstrom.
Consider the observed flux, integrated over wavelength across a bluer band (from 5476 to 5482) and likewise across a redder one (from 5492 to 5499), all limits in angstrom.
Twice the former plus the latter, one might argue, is 154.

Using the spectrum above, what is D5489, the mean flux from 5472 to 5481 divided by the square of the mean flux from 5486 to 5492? 0.138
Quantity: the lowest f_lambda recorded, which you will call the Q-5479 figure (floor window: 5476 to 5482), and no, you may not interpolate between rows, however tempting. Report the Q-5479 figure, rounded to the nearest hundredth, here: 8.21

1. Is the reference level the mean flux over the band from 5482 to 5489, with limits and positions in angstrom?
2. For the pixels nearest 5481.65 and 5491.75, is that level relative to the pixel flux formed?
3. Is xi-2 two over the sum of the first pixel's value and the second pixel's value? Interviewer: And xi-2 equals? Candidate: 1.01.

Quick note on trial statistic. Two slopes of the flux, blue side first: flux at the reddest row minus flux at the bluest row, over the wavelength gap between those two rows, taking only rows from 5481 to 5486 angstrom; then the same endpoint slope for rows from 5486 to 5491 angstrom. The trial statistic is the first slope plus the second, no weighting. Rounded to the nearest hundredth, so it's -0.10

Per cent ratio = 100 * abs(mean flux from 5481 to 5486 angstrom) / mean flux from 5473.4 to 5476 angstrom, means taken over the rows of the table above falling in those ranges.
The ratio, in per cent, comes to 97.7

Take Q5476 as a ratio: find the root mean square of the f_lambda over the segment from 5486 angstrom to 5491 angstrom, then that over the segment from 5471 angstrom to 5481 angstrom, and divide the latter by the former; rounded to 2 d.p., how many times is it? 1.07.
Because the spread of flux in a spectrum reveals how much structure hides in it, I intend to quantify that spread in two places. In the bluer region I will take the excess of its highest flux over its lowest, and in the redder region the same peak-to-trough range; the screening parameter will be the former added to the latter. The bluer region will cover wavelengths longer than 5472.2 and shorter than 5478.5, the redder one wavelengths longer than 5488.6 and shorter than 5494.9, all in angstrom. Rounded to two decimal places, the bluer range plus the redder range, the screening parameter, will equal 0.36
